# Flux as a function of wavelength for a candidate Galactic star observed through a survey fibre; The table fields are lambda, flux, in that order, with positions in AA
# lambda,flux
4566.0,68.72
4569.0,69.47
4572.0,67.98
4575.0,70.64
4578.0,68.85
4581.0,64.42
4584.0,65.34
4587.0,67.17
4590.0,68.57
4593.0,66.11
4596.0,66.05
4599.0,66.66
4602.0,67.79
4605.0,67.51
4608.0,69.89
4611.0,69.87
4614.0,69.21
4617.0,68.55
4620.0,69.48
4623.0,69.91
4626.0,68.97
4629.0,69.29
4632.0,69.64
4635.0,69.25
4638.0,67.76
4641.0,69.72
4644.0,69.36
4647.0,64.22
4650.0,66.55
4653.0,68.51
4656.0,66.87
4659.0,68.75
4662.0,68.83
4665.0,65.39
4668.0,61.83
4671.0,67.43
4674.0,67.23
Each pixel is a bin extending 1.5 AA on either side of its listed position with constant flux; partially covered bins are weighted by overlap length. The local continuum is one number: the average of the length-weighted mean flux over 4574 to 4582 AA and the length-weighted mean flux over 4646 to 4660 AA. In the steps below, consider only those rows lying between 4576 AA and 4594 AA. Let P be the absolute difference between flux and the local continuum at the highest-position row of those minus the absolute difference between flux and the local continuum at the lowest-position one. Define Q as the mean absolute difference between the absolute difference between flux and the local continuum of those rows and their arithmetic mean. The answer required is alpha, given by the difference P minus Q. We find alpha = -0.6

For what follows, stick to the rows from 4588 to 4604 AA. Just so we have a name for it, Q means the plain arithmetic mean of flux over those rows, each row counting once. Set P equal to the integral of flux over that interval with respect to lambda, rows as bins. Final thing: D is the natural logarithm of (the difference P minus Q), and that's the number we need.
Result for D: 6.91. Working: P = 1073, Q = 67.0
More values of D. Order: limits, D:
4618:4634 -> 6.95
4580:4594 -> 6.76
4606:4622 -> 6.95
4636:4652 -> 6.92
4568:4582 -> 6.79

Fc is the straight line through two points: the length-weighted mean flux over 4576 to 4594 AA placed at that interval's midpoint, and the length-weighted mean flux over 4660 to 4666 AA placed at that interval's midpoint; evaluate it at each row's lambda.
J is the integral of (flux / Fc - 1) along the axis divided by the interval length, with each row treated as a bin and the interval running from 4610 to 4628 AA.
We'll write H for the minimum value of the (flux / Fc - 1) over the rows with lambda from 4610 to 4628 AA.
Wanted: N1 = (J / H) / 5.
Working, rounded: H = 0.022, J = 0.03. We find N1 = 0.30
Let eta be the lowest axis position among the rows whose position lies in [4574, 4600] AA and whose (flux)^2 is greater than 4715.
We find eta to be 4575.0 AA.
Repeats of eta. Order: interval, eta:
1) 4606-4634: 4608.0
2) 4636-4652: 4641.0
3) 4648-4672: 4659.0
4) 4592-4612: 4608.0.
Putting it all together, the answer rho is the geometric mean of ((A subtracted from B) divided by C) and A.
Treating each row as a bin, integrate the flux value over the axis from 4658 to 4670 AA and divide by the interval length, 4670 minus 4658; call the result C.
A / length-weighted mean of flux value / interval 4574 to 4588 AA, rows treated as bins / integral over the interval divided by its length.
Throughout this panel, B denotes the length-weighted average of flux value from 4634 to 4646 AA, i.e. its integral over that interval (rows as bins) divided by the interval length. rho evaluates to 1.29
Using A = 67.2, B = 68.8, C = 66.1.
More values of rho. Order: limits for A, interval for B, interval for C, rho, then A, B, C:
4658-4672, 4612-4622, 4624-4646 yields 1.65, 66.3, 69.2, 69.0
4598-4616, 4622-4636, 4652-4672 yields 0.94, 68.5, 69.4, 66.7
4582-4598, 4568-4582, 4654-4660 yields 1.33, 66.6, 68.4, 67.8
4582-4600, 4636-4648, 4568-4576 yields 1.15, 66.6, 68.0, 69.3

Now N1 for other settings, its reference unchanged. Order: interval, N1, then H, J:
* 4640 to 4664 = -0.03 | -0.046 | 0.01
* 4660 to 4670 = 0.06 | -0.083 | -0.03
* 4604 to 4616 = 0.84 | 0.008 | 0.03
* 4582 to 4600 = 0.04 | -0.023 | 0.00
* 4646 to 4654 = 0.06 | -0.046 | -0.01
